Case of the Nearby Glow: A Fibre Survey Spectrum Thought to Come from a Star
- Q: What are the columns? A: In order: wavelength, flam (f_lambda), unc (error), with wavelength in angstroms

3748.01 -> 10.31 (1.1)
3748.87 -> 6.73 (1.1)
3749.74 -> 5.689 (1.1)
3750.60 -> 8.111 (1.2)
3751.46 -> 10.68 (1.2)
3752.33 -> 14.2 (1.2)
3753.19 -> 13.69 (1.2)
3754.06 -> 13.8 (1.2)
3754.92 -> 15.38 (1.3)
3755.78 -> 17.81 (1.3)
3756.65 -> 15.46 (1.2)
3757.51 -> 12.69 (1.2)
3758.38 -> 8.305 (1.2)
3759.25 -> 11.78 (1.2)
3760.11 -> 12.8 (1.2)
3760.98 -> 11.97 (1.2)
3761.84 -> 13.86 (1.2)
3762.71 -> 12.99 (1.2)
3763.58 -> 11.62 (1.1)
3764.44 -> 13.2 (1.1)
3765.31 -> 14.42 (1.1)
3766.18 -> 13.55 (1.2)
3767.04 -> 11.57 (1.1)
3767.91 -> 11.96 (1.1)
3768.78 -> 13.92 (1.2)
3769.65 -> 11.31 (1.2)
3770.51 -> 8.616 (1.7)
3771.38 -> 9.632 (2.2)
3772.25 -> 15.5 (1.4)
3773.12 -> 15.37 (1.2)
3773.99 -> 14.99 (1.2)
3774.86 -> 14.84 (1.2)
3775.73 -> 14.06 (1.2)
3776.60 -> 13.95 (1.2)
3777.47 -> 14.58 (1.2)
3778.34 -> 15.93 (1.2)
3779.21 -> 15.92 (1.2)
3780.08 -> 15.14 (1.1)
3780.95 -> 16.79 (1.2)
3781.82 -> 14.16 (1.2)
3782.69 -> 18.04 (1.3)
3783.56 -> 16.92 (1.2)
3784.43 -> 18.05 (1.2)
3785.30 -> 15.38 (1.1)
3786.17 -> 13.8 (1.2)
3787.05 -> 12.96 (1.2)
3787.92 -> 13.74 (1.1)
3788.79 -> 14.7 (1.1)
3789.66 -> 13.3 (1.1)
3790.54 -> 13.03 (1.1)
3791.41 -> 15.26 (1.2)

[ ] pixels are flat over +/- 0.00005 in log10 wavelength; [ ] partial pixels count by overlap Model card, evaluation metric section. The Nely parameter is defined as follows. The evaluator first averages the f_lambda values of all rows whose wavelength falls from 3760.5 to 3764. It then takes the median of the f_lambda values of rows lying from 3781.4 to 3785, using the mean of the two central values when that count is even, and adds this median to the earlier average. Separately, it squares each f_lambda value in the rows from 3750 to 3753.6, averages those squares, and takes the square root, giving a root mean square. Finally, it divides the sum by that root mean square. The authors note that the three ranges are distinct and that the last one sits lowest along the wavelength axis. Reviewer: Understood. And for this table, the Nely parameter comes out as 2.5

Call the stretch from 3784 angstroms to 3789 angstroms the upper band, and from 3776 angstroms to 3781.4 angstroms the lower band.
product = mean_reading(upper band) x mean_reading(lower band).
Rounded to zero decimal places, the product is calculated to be 227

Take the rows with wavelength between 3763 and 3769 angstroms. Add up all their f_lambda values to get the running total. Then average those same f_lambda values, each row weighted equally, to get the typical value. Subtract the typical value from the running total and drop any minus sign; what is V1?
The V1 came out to 77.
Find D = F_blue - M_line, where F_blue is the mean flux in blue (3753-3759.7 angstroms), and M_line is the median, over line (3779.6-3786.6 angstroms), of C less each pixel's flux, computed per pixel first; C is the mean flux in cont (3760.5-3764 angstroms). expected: 17.1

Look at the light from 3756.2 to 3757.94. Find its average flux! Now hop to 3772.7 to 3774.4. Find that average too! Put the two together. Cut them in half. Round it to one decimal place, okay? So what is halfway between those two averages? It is 14.6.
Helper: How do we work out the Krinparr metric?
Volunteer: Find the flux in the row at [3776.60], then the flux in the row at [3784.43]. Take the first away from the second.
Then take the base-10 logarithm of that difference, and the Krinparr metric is 0.61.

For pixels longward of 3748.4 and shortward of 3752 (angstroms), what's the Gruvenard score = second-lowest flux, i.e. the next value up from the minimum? 6.73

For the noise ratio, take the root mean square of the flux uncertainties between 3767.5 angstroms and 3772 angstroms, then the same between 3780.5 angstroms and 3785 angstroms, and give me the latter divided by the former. 0.79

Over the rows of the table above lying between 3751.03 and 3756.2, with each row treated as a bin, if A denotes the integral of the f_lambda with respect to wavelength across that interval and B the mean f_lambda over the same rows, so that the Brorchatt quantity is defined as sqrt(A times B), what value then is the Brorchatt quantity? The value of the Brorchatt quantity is 32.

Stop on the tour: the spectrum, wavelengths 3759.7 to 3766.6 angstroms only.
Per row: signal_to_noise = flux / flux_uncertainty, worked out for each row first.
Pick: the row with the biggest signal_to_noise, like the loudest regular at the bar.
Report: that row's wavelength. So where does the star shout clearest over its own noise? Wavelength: 3765.31 angstroms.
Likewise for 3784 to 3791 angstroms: 3784.43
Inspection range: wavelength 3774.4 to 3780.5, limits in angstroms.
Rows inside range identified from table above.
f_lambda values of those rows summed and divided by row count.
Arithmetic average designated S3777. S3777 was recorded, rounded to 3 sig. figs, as 14.9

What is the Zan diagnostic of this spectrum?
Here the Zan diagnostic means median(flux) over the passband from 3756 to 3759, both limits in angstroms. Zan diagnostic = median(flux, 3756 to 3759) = 12.7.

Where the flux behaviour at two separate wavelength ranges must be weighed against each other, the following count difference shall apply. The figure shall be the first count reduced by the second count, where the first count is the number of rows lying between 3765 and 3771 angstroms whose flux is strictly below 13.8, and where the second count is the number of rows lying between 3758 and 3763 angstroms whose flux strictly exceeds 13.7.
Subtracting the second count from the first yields 4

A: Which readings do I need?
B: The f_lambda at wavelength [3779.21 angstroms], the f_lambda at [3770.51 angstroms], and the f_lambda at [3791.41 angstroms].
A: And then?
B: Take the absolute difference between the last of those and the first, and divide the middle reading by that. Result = 13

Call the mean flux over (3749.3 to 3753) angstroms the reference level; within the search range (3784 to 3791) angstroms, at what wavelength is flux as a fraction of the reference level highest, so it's 3784.43 angstroms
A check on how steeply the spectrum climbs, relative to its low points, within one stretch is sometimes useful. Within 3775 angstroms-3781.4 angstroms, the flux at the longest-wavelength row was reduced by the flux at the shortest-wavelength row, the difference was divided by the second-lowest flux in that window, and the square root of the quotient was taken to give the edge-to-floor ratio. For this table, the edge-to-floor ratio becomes 0.44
